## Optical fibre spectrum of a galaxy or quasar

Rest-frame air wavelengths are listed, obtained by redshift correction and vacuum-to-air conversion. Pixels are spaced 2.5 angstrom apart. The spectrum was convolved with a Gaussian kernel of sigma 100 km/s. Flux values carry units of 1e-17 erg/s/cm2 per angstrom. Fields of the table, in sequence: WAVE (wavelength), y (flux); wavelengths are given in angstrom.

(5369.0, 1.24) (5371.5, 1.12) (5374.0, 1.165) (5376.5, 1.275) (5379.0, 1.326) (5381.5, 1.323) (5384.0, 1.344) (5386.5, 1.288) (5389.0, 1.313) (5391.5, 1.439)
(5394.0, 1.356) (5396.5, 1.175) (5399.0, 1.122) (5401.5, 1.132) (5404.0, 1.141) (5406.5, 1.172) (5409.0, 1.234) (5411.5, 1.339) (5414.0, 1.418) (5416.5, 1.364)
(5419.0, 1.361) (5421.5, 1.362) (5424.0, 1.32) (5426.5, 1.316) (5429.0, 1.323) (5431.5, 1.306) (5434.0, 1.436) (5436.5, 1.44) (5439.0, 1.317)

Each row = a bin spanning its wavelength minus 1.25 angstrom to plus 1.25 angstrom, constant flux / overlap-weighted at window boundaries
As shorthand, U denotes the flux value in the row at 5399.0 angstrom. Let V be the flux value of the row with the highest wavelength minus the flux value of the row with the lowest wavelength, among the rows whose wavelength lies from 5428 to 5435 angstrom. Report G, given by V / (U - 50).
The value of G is -0.0023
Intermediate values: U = 1.122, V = 0.11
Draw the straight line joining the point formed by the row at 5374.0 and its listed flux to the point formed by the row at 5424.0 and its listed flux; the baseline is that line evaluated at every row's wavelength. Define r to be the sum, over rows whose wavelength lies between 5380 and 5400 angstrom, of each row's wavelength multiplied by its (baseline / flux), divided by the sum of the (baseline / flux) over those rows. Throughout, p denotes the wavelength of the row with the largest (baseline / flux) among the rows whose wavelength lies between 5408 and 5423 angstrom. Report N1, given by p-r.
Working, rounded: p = 5409.0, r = 5390.6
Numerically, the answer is 18.4 angstrom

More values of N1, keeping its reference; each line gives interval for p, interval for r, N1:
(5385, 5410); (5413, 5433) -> -24.0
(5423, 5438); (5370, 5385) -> 54.0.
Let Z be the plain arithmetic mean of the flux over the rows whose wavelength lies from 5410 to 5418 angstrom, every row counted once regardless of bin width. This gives 1.37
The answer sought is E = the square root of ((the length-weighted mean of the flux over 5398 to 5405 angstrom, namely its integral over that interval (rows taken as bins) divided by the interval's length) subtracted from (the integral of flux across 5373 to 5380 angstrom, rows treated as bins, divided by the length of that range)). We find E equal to 0.35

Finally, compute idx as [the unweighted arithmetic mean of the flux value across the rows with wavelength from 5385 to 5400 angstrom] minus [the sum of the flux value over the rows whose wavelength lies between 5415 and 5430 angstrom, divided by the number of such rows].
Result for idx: -0.06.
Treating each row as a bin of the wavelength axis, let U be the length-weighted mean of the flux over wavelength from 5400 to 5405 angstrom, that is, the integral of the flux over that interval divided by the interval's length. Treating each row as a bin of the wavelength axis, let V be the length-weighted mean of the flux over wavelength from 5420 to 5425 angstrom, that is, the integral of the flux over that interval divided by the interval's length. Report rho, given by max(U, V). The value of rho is 1.34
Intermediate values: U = 1.14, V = 1.34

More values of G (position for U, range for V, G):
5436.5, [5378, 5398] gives 0.0031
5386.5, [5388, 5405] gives 0.0035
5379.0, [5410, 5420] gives -0.0005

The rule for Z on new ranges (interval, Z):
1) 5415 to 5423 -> 1.36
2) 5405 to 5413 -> 1.25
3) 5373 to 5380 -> 1.26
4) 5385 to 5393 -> 1.35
